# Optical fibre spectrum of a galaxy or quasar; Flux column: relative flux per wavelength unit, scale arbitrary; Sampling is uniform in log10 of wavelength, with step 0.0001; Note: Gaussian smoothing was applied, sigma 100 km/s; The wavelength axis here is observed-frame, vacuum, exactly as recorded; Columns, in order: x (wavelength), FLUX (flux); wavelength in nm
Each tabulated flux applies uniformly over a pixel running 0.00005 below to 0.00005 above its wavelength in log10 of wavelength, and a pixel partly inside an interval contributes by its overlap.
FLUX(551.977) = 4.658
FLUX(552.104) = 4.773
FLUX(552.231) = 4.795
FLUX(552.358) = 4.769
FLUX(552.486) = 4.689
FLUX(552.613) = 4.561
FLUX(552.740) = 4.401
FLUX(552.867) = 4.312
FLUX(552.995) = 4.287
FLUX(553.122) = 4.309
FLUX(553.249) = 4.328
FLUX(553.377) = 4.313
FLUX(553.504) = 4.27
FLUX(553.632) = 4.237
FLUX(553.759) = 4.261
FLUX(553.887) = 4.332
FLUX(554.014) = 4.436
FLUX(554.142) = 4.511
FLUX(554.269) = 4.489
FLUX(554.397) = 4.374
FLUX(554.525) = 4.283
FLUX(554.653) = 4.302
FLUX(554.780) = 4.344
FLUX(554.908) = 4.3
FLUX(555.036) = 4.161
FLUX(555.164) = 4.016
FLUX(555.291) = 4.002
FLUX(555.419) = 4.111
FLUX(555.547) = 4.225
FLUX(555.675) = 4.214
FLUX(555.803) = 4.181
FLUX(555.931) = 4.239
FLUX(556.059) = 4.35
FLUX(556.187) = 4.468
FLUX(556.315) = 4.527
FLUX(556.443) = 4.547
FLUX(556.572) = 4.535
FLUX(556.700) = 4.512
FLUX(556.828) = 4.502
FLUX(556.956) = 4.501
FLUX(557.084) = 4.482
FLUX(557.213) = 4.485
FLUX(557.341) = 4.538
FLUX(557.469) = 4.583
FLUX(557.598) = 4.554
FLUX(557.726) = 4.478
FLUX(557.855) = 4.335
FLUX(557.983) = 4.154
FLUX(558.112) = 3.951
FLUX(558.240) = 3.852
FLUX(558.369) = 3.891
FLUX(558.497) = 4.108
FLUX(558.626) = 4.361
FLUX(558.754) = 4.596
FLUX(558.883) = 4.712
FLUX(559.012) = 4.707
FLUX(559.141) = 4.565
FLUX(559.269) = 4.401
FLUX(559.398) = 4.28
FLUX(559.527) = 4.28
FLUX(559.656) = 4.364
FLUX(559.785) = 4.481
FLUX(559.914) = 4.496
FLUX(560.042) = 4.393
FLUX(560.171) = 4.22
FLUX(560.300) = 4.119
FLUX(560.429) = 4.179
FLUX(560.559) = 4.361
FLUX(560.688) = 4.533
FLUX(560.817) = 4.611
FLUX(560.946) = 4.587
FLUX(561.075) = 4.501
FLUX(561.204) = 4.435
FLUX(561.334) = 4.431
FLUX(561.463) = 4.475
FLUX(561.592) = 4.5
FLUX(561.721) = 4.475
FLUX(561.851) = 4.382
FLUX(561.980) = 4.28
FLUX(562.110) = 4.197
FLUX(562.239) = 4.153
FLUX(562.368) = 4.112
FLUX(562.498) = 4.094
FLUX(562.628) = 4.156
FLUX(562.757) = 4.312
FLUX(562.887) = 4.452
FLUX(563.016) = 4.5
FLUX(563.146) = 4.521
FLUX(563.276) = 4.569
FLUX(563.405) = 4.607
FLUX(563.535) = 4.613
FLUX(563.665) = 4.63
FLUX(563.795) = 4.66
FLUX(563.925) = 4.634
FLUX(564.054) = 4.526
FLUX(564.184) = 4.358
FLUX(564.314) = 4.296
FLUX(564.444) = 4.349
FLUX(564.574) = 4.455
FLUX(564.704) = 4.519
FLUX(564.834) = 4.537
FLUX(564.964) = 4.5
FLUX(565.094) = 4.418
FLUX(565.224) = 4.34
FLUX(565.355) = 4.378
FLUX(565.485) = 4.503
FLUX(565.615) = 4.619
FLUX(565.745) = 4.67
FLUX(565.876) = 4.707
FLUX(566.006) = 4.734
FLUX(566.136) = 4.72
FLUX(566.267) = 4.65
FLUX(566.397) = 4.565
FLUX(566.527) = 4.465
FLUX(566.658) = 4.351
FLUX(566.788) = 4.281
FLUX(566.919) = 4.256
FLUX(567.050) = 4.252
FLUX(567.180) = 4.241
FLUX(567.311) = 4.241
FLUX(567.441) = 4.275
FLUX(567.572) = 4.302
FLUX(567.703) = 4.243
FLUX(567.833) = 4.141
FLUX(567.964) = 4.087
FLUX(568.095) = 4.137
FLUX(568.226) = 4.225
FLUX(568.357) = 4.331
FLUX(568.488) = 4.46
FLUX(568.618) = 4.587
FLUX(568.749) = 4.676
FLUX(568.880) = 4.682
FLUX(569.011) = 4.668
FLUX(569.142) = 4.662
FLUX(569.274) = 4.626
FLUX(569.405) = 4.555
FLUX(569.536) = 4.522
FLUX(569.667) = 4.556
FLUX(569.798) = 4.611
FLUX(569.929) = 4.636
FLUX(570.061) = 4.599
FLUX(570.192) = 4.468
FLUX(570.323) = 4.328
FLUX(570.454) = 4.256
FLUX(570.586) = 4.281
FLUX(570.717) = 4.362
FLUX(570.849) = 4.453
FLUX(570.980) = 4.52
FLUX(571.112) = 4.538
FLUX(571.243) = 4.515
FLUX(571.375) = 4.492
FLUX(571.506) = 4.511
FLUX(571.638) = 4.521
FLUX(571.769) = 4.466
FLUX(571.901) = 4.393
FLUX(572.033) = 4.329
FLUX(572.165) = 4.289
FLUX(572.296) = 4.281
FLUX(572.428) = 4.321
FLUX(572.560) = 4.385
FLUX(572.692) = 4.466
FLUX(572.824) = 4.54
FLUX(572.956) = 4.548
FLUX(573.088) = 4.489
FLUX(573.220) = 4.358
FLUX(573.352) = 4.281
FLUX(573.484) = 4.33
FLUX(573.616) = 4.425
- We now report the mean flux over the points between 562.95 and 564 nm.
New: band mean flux 4.59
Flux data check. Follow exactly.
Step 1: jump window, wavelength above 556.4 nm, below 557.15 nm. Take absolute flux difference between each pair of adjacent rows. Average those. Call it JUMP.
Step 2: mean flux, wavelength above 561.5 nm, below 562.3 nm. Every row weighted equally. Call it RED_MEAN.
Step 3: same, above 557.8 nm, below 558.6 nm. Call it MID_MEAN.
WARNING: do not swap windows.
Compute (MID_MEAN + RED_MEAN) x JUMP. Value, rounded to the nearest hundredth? 0.11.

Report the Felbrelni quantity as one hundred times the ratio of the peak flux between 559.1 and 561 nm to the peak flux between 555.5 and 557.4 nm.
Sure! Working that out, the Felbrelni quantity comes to 101.4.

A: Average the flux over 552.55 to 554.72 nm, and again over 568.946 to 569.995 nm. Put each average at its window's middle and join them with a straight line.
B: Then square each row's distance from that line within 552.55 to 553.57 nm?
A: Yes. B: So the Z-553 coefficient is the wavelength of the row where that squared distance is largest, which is 552.613 nm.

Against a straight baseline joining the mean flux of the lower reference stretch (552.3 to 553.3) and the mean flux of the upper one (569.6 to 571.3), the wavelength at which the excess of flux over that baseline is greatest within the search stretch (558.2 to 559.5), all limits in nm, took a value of 558.883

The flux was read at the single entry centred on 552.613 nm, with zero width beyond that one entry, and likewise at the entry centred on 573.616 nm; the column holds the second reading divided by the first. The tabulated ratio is 0.97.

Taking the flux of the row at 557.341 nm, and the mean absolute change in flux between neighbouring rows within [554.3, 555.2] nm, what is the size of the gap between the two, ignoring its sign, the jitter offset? 4.46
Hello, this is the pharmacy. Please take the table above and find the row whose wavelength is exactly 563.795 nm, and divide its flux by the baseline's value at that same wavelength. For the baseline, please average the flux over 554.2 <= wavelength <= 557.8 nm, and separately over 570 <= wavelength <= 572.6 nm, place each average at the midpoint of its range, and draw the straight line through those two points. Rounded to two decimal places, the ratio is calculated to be 1.06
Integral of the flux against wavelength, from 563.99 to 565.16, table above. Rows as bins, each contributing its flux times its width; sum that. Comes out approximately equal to 5.19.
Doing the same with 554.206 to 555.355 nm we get 4.89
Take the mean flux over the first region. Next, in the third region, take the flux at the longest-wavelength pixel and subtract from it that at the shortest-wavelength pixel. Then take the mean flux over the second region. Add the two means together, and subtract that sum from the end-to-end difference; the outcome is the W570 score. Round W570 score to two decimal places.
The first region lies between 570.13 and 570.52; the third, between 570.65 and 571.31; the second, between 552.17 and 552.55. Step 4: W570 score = -8.95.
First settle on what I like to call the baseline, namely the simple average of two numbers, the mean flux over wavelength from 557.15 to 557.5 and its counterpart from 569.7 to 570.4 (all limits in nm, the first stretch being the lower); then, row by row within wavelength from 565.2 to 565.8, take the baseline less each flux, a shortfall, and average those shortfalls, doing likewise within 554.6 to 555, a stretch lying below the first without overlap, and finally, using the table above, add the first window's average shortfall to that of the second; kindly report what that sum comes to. 0.25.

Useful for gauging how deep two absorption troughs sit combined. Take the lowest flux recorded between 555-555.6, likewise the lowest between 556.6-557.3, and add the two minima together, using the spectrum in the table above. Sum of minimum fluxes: 8.5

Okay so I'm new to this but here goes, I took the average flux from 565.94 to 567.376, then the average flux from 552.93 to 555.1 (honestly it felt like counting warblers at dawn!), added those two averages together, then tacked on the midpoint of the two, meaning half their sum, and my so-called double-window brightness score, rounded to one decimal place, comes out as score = 13.1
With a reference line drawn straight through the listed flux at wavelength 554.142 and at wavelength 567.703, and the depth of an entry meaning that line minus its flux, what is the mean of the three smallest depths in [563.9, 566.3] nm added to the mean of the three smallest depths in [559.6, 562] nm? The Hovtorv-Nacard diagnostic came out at -0.64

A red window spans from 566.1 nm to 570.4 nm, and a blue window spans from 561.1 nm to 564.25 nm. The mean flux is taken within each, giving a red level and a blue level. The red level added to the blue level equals 8.86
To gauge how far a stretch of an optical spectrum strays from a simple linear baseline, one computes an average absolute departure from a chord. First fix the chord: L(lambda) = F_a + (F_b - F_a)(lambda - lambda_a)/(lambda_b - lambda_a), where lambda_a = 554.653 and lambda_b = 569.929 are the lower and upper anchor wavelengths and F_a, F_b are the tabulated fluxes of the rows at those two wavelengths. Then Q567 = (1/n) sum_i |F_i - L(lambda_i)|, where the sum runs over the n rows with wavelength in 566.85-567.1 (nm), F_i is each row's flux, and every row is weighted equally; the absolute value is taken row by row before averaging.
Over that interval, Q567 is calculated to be 0.32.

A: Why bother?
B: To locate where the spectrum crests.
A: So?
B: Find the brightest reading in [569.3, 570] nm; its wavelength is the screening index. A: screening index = 569.929 nm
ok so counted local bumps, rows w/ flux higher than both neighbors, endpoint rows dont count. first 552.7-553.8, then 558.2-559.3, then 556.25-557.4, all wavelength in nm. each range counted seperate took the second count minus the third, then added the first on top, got 1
